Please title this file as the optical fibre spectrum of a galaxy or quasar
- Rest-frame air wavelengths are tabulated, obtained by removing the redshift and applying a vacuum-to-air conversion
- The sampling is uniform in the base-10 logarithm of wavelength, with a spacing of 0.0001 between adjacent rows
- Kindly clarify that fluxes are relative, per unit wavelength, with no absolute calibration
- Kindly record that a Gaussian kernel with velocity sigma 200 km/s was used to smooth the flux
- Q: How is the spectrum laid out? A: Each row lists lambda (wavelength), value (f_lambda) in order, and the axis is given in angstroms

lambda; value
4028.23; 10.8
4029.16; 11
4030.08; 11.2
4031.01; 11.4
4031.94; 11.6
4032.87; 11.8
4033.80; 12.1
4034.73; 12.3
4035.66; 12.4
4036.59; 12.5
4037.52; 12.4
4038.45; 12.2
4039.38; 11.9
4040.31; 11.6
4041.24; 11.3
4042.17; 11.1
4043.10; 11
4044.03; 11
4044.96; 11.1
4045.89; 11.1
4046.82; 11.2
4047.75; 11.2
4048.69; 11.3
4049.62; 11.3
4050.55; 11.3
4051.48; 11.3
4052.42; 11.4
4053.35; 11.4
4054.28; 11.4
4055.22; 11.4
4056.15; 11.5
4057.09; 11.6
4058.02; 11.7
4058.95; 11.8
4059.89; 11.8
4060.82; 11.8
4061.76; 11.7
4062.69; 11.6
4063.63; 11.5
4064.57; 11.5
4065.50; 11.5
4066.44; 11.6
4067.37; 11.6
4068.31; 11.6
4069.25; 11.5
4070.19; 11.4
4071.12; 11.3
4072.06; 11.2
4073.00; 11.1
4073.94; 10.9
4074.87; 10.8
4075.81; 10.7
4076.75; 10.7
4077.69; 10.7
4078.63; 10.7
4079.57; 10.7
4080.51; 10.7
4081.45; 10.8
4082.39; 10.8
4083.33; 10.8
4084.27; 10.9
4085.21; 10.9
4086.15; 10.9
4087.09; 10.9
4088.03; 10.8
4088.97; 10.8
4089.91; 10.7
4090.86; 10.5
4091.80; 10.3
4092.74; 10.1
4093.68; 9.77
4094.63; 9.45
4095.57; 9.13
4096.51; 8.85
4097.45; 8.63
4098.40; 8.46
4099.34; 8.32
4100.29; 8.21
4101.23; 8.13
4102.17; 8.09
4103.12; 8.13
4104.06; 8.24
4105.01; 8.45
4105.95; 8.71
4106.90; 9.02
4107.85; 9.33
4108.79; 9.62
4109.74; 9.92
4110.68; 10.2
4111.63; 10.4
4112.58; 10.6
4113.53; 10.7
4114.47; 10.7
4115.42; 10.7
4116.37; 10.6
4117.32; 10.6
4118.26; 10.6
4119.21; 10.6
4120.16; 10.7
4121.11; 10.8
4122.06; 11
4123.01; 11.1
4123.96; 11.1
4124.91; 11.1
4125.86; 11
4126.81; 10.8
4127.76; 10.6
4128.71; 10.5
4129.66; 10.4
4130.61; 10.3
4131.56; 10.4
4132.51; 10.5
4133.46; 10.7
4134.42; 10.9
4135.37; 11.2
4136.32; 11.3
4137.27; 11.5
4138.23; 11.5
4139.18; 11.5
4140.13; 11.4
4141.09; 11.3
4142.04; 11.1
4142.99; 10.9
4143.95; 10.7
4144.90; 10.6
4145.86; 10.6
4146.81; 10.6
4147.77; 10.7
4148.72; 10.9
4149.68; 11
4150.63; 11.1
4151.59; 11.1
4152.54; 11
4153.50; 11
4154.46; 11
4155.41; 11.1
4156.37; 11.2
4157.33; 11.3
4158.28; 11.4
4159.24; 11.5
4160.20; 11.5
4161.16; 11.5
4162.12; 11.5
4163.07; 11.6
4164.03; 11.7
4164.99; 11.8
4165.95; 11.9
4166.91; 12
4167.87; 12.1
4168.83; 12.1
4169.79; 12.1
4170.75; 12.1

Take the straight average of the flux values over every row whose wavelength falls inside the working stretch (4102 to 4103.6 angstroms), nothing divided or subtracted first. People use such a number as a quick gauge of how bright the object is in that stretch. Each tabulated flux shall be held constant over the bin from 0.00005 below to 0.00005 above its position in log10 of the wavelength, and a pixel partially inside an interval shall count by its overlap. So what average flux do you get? 8.11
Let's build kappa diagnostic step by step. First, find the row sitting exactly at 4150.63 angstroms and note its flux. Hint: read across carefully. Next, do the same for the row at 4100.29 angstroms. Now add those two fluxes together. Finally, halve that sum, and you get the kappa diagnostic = 9.7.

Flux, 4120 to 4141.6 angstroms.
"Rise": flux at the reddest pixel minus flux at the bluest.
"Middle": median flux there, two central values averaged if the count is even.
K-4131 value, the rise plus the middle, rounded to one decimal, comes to 11.6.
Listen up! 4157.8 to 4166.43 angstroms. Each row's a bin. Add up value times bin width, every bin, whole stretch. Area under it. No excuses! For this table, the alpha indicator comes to 100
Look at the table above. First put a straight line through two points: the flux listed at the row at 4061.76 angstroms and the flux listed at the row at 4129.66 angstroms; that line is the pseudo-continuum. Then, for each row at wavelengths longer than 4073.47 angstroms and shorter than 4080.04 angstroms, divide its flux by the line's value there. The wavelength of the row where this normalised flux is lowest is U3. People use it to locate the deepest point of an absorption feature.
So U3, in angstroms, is 4075.81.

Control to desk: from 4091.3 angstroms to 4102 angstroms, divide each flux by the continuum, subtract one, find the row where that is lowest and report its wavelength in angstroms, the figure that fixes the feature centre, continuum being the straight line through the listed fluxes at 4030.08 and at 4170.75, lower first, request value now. 4101.23 angstroms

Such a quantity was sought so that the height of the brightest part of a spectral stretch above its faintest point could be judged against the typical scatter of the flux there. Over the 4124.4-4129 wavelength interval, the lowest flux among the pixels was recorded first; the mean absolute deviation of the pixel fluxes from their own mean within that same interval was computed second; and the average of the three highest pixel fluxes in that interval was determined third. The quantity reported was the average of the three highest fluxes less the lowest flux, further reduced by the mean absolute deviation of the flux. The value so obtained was 0.27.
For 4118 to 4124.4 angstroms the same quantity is 0.27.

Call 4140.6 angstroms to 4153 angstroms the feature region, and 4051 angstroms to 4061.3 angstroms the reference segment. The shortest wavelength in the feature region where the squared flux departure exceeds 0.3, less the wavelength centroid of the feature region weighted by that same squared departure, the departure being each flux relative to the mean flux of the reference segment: -3.5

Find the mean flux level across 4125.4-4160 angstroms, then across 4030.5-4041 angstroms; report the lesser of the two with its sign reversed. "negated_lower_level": -11.0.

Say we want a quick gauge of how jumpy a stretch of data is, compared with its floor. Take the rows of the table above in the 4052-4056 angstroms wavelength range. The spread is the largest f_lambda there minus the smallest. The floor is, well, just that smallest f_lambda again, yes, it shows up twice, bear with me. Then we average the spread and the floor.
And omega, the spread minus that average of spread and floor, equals -5.70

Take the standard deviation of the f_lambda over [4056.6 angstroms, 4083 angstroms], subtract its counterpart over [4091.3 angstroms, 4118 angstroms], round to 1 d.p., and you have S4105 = -0.5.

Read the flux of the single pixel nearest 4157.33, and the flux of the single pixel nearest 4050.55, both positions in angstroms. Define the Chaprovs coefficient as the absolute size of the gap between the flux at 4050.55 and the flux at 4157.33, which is 0.0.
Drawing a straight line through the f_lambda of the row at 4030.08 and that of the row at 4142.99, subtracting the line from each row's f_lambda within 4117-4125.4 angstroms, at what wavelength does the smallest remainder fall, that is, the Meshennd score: 4117.32 angstroms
